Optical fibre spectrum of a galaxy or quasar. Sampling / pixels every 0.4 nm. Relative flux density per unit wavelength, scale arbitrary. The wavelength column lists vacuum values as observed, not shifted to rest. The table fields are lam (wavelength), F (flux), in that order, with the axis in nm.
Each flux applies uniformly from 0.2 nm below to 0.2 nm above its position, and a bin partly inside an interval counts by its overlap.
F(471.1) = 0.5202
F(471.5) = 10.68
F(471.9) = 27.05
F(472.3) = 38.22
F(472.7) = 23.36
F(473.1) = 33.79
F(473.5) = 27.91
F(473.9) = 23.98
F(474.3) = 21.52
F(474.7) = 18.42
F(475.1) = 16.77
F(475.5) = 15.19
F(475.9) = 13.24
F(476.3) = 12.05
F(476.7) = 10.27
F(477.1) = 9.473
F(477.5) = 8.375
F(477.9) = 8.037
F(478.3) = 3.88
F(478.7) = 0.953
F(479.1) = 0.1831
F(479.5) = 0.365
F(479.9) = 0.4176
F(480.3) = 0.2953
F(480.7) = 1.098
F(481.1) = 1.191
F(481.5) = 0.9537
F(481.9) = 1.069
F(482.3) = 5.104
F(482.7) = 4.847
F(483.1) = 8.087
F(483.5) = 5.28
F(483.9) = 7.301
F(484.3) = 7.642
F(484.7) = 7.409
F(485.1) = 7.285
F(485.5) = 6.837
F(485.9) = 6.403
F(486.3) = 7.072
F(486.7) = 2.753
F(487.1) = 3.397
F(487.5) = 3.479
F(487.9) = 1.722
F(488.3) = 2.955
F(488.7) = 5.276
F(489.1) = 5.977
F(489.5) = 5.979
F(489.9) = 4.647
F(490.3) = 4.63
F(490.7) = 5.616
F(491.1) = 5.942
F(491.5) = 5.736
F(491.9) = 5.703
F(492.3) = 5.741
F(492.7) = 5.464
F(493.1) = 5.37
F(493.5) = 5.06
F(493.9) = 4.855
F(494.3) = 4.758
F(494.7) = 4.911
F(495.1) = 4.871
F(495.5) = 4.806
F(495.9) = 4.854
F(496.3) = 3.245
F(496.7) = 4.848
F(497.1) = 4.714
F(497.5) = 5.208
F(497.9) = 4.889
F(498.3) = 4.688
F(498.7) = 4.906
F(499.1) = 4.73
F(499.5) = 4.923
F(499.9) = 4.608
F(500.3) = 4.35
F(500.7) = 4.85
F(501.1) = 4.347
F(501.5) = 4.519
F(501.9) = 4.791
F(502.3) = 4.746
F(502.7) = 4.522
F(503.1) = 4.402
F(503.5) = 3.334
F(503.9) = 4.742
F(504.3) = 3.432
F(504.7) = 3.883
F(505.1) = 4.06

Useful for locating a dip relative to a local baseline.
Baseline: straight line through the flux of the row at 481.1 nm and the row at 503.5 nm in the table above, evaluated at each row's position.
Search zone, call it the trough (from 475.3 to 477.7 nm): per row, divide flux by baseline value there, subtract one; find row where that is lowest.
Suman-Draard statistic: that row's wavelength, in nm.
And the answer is 477.5 nm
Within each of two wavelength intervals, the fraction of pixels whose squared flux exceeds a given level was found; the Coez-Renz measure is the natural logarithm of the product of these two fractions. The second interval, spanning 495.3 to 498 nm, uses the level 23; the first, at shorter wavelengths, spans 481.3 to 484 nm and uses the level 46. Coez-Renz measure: -1.59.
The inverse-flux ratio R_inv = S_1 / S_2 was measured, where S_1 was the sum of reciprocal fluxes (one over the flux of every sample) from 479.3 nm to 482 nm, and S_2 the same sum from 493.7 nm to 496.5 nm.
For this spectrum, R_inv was 8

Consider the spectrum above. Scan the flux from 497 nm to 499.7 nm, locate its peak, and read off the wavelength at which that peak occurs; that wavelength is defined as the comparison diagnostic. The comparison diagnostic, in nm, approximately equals 497.5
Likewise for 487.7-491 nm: 489.5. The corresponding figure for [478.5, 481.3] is 481.1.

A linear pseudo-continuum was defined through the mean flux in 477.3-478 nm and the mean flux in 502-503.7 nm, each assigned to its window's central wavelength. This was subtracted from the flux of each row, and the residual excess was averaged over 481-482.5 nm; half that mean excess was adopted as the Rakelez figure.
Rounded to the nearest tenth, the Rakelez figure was -2.7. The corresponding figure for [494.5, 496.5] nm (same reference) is -0.4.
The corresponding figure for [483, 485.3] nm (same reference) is 0.0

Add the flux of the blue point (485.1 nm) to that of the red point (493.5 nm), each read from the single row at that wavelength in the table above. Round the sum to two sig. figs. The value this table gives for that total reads 12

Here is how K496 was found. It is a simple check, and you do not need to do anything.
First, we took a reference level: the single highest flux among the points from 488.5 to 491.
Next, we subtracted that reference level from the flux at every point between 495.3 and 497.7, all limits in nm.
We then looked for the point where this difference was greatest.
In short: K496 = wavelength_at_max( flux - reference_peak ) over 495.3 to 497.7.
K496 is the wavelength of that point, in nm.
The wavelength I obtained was 497.5 nm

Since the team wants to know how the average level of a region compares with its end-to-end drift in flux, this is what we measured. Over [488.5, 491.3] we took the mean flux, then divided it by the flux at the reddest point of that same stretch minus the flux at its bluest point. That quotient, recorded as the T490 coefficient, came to 8.2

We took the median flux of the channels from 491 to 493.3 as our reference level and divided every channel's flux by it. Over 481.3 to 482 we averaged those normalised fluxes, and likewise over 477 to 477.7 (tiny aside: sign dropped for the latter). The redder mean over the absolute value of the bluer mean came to 0.1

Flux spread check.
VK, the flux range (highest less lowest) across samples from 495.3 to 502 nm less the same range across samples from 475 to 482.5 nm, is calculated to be -14.6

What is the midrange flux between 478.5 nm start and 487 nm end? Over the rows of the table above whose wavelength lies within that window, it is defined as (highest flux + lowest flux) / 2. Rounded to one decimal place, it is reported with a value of 4.1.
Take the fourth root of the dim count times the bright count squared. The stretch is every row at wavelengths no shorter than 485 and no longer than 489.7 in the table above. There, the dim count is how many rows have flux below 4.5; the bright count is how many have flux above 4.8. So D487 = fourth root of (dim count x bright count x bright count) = 4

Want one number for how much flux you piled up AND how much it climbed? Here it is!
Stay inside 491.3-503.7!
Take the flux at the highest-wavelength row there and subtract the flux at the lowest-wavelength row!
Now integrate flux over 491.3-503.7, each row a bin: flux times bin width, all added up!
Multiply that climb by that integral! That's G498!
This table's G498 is -143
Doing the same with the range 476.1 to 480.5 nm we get -255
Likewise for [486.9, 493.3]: 61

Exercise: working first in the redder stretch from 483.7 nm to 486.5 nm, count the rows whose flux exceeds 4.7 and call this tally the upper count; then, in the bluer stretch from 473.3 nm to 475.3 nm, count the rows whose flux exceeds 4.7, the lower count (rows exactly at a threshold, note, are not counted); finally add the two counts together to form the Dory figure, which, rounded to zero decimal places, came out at 12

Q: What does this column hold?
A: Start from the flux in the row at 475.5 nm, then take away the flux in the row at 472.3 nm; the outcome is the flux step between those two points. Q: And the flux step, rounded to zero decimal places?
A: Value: -23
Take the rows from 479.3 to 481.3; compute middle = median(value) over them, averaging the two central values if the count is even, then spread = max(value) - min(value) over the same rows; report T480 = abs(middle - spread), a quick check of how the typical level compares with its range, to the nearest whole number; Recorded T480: 0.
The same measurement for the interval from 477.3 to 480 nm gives 7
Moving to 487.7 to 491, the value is 1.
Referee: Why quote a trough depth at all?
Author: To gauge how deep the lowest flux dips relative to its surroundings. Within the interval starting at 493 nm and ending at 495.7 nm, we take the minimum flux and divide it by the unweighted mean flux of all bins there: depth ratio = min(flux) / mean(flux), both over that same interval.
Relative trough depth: 1.0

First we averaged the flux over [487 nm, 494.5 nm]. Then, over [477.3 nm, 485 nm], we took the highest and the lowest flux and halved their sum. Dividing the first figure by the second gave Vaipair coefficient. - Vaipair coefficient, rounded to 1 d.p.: 1.1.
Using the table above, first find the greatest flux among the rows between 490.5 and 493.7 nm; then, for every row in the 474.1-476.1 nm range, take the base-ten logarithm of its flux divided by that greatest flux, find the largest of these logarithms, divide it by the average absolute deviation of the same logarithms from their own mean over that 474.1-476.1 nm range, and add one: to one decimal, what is 10.5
